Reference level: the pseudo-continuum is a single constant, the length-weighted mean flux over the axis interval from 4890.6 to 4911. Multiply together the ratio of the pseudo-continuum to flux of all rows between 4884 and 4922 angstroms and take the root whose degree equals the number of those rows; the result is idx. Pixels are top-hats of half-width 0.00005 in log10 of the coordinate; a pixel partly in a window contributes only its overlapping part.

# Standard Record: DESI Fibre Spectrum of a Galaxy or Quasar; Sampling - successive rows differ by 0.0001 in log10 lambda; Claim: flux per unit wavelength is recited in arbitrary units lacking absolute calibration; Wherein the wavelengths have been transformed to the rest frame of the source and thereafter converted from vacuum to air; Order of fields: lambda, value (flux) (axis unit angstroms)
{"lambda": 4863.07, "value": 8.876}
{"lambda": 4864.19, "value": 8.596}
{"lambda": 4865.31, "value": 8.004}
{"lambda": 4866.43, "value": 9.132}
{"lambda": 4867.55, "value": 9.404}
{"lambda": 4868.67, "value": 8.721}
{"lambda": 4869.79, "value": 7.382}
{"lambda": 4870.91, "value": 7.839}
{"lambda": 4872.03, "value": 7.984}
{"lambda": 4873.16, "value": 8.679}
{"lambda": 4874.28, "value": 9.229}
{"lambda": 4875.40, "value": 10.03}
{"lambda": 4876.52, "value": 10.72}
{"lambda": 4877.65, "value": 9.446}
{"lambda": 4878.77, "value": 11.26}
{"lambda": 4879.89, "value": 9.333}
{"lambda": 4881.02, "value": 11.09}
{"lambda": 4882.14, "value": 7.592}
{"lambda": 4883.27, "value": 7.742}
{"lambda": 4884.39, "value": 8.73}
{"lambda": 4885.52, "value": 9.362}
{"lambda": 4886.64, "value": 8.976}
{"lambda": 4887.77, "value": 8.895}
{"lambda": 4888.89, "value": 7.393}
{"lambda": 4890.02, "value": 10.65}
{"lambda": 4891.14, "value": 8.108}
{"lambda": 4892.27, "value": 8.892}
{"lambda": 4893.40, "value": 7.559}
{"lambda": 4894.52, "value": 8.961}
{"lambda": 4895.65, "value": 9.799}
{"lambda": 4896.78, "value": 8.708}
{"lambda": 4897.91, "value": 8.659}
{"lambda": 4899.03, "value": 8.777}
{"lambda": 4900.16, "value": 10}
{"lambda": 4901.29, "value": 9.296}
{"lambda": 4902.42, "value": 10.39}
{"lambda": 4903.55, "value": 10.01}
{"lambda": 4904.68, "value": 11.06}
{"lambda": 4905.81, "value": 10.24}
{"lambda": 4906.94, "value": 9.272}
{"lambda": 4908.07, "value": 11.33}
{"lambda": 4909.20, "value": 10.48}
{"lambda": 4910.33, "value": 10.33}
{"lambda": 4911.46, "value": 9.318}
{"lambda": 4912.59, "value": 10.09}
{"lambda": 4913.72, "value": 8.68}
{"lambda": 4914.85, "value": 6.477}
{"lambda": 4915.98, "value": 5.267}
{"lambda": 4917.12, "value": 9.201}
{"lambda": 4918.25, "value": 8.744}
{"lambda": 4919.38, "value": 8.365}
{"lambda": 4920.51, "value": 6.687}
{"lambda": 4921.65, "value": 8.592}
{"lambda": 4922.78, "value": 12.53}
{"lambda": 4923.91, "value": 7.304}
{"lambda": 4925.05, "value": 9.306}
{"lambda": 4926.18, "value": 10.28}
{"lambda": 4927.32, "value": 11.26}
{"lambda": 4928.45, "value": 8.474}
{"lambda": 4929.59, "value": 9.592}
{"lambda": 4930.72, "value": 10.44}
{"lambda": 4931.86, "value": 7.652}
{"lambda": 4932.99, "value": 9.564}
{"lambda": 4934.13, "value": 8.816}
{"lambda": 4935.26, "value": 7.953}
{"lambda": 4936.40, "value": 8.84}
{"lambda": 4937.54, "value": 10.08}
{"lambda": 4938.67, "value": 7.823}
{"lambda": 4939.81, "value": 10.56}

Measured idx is 1.07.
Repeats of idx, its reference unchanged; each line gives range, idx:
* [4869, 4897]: 1.07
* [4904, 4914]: 0.95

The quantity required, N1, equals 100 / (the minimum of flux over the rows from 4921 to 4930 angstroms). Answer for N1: 13.7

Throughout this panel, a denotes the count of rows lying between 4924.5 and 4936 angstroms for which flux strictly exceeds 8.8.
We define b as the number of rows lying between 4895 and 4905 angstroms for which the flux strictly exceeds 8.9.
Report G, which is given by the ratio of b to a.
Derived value 0.9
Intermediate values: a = 7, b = 6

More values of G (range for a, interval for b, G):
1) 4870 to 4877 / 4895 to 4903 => 1.3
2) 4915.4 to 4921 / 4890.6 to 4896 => 2.0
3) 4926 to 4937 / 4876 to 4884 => 0.7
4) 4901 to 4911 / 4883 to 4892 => 0.3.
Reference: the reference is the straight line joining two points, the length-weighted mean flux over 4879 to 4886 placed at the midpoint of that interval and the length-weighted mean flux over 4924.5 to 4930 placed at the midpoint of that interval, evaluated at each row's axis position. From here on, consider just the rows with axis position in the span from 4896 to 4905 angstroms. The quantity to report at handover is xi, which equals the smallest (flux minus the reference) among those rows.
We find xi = -0.66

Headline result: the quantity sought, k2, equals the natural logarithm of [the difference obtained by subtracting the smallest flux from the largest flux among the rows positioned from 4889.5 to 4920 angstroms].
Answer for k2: 1.8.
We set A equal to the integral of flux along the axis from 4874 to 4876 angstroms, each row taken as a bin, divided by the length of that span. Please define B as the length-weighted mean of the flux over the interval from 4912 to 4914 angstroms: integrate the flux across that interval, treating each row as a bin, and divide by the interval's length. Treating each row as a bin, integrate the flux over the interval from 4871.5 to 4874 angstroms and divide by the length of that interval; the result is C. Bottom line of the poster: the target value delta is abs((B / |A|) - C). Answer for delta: 7.4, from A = 9.7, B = 9.5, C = 8.4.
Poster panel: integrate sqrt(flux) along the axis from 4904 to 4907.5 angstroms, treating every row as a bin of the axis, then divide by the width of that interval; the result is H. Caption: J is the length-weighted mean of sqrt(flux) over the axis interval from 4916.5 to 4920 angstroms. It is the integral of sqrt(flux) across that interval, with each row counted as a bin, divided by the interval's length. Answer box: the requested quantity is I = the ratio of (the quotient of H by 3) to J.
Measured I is 0.361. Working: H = 3.19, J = 2.95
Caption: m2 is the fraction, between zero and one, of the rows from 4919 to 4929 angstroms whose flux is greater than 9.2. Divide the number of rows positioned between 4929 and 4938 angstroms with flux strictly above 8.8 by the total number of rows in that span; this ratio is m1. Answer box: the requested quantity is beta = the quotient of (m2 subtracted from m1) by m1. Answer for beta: 0.4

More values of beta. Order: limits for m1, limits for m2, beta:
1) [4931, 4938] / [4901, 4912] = -0.5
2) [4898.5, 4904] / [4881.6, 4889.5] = 0.8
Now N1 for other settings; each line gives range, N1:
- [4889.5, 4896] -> 13.2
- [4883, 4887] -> 12.9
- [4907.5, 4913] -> 10.7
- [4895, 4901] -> 11.5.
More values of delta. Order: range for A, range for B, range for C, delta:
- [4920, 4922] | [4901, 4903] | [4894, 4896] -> 8.0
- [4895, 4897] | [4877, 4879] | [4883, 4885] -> 7.2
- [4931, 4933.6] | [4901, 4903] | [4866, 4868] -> 8.1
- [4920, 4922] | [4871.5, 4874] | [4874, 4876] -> 8.6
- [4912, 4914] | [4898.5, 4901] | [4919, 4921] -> 6.5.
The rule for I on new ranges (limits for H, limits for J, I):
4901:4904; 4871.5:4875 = 0.357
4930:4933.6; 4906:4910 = 0.315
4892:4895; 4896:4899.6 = 0.326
